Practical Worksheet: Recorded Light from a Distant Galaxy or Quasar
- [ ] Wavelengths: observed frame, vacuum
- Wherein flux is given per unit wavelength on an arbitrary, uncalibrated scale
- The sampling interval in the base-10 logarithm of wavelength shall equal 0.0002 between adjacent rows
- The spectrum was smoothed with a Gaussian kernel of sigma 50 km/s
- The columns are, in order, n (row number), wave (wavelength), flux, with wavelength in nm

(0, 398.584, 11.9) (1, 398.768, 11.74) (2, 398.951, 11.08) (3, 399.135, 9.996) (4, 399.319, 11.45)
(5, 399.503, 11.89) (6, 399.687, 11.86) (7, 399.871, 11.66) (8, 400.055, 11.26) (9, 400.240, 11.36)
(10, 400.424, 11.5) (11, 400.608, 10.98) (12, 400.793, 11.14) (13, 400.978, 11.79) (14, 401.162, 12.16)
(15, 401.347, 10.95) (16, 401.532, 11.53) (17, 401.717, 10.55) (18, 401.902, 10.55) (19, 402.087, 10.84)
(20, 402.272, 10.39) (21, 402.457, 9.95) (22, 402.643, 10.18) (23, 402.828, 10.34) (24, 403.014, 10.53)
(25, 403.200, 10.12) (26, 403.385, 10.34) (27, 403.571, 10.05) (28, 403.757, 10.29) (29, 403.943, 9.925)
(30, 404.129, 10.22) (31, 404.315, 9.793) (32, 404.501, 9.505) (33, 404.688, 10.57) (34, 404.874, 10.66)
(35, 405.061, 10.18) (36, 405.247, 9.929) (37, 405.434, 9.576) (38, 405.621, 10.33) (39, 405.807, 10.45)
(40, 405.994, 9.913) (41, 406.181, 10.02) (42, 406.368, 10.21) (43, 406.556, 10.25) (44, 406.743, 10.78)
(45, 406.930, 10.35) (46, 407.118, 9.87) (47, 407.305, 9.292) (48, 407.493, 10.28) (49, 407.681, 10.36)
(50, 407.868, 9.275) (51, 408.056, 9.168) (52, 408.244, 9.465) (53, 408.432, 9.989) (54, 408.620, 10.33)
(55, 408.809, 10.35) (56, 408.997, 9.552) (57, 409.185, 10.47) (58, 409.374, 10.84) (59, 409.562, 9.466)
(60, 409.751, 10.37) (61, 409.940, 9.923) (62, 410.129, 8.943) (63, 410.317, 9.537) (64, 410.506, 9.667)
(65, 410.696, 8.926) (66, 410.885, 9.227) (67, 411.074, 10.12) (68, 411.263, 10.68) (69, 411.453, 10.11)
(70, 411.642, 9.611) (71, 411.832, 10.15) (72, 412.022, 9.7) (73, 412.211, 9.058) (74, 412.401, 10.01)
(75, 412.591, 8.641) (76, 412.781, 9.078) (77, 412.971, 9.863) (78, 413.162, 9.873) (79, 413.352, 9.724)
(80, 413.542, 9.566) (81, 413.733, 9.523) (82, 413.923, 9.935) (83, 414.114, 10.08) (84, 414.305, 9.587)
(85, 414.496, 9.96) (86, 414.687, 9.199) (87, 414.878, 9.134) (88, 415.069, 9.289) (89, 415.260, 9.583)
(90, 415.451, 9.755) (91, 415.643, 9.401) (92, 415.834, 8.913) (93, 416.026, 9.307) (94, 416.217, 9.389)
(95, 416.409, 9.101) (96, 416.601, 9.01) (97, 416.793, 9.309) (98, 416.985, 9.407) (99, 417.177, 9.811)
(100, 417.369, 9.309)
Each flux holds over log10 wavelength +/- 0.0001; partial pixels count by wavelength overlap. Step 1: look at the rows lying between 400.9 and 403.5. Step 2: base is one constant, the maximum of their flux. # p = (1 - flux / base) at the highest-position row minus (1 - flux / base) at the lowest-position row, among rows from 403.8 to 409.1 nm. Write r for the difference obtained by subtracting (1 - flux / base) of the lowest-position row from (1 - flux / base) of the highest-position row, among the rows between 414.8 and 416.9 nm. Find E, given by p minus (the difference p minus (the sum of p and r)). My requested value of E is 0.02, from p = 0.03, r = -0.01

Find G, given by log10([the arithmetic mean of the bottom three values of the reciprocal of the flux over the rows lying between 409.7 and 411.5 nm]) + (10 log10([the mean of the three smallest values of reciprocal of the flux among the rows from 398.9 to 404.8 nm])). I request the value -11.8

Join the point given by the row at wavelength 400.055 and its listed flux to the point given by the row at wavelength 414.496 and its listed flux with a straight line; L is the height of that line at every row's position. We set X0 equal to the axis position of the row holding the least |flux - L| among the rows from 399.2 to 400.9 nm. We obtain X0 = 400.055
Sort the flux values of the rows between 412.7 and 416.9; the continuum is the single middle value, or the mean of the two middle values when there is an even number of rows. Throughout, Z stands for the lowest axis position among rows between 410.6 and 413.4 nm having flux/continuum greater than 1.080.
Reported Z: 411.263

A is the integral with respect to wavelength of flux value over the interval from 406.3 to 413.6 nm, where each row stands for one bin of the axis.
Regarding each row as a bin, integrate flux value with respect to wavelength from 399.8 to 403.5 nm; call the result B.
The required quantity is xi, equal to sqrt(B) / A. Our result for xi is 0.1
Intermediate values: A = 72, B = 40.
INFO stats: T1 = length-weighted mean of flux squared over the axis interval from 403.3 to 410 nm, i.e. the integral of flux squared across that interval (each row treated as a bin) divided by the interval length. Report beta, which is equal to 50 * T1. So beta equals 5074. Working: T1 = 101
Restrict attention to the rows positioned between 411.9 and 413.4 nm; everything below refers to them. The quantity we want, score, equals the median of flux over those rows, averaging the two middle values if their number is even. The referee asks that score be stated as 9.7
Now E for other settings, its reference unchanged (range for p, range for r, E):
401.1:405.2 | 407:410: 0.16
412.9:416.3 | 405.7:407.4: 0.13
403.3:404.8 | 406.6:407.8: 0.02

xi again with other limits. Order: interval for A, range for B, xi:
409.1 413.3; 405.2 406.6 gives 0.1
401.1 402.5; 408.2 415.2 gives 0.5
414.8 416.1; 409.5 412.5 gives 0.4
